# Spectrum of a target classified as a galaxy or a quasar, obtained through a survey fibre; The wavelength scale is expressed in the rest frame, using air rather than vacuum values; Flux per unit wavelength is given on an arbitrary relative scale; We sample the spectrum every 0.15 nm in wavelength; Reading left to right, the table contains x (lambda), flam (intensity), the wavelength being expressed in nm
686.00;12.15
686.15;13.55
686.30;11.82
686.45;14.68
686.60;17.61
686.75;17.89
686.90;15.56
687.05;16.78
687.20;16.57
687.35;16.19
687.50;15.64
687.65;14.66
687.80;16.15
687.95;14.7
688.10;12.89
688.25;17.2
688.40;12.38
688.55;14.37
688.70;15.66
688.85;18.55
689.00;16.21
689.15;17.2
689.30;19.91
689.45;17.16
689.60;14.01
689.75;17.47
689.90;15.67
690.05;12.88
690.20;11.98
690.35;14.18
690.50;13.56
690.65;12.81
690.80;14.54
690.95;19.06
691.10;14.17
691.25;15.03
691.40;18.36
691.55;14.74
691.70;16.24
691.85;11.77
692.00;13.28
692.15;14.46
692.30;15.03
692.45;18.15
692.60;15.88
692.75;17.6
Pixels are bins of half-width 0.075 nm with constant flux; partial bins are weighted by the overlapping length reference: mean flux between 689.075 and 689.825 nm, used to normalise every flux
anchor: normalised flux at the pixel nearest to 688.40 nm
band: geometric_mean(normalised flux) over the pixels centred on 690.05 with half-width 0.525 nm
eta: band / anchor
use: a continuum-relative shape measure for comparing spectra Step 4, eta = 1.14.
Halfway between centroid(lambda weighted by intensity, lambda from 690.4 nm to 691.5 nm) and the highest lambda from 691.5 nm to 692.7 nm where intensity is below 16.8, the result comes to 691.79 nm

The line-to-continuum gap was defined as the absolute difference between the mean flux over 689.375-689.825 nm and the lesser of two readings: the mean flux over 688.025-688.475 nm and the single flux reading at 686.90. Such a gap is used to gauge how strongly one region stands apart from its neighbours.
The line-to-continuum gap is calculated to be 2.1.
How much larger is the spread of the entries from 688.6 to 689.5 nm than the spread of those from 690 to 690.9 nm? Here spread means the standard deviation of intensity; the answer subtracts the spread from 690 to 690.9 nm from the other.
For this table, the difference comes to 0.6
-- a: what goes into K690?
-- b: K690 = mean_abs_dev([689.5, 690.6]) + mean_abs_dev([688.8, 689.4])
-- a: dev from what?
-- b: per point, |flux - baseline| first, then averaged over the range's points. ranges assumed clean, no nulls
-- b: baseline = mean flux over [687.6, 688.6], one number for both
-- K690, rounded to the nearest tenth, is 4.8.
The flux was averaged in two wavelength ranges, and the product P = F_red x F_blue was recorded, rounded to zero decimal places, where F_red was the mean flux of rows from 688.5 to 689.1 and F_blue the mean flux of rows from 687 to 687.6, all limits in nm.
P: 264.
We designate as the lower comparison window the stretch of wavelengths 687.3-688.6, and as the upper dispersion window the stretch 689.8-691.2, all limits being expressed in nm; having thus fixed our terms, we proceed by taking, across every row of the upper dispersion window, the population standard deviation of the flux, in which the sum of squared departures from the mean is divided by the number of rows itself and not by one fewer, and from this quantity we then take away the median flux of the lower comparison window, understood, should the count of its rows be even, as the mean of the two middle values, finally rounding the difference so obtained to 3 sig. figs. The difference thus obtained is -12.7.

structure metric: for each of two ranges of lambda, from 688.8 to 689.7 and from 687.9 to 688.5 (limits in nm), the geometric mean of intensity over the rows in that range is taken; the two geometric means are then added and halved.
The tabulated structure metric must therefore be 15.6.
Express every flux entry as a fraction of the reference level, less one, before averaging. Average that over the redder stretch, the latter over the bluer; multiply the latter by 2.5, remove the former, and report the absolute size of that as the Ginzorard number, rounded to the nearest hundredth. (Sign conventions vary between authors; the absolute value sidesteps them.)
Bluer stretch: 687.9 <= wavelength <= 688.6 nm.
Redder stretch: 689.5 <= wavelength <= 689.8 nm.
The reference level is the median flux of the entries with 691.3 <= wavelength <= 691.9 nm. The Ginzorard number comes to 0.21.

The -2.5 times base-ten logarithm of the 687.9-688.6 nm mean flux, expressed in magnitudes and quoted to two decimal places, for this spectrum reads -2.89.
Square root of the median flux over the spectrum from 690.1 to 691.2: 3.76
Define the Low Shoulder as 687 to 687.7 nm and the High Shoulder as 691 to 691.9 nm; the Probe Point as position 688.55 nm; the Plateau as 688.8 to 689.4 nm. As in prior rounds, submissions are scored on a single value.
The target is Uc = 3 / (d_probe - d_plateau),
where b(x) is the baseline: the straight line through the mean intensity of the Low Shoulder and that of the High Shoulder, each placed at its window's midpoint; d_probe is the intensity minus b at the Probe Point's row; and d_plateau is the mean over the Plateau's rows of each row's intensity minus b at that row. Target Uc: -0.8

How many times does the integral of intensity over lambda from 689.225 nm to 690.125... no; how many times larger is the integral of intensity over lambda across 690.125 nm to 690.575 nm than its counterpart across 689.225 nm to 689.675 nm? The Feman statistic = 0.78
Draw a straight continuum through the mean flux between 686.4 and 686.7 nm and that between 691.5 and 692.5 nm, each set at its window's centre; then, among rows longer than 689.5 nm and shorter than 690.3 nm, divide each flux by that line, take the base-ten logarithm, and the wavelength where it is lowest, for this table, 690.20 nm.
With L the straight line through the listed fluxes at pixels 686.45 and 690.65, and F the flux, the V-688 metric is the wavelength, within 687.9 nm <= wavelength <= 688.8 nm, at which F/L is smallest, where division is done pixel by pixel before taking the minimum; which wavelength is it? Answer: 688.40 nm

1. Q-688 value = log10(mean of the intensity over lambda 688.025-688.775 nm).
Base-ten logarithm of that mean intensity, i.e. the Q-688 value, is 1.16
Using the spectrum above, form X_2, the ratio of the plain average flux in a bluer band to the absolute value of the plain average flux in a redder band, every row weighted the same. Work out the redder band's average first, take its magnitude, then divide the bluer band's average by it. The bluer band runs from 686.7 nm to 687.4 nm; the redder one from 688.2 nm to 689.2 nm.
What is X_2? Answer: 1.04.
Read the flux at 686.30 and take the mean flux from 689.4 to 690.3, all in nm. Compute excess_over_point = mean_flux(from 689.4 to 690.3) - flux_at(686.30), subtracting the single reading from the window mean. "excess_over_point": 3.0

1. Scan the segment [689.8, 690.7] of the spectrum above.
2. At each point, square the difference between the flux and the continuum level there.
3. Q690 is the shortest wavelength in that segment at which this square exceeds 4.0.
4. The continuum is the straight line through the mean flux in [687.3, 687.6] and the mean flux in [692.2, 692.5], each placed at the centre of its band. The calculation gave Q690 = 690.05 nm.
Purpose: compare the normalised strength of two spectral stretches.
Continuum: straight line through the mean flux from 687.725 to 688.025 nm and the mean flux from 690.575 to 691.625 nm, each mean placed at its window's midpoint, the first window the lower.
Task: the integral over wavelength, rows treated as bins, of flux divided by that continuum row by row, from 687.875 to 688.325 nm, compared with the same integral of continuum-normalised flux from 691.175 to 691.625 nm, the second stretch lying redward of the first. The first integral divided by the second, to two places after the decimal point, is 0.94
